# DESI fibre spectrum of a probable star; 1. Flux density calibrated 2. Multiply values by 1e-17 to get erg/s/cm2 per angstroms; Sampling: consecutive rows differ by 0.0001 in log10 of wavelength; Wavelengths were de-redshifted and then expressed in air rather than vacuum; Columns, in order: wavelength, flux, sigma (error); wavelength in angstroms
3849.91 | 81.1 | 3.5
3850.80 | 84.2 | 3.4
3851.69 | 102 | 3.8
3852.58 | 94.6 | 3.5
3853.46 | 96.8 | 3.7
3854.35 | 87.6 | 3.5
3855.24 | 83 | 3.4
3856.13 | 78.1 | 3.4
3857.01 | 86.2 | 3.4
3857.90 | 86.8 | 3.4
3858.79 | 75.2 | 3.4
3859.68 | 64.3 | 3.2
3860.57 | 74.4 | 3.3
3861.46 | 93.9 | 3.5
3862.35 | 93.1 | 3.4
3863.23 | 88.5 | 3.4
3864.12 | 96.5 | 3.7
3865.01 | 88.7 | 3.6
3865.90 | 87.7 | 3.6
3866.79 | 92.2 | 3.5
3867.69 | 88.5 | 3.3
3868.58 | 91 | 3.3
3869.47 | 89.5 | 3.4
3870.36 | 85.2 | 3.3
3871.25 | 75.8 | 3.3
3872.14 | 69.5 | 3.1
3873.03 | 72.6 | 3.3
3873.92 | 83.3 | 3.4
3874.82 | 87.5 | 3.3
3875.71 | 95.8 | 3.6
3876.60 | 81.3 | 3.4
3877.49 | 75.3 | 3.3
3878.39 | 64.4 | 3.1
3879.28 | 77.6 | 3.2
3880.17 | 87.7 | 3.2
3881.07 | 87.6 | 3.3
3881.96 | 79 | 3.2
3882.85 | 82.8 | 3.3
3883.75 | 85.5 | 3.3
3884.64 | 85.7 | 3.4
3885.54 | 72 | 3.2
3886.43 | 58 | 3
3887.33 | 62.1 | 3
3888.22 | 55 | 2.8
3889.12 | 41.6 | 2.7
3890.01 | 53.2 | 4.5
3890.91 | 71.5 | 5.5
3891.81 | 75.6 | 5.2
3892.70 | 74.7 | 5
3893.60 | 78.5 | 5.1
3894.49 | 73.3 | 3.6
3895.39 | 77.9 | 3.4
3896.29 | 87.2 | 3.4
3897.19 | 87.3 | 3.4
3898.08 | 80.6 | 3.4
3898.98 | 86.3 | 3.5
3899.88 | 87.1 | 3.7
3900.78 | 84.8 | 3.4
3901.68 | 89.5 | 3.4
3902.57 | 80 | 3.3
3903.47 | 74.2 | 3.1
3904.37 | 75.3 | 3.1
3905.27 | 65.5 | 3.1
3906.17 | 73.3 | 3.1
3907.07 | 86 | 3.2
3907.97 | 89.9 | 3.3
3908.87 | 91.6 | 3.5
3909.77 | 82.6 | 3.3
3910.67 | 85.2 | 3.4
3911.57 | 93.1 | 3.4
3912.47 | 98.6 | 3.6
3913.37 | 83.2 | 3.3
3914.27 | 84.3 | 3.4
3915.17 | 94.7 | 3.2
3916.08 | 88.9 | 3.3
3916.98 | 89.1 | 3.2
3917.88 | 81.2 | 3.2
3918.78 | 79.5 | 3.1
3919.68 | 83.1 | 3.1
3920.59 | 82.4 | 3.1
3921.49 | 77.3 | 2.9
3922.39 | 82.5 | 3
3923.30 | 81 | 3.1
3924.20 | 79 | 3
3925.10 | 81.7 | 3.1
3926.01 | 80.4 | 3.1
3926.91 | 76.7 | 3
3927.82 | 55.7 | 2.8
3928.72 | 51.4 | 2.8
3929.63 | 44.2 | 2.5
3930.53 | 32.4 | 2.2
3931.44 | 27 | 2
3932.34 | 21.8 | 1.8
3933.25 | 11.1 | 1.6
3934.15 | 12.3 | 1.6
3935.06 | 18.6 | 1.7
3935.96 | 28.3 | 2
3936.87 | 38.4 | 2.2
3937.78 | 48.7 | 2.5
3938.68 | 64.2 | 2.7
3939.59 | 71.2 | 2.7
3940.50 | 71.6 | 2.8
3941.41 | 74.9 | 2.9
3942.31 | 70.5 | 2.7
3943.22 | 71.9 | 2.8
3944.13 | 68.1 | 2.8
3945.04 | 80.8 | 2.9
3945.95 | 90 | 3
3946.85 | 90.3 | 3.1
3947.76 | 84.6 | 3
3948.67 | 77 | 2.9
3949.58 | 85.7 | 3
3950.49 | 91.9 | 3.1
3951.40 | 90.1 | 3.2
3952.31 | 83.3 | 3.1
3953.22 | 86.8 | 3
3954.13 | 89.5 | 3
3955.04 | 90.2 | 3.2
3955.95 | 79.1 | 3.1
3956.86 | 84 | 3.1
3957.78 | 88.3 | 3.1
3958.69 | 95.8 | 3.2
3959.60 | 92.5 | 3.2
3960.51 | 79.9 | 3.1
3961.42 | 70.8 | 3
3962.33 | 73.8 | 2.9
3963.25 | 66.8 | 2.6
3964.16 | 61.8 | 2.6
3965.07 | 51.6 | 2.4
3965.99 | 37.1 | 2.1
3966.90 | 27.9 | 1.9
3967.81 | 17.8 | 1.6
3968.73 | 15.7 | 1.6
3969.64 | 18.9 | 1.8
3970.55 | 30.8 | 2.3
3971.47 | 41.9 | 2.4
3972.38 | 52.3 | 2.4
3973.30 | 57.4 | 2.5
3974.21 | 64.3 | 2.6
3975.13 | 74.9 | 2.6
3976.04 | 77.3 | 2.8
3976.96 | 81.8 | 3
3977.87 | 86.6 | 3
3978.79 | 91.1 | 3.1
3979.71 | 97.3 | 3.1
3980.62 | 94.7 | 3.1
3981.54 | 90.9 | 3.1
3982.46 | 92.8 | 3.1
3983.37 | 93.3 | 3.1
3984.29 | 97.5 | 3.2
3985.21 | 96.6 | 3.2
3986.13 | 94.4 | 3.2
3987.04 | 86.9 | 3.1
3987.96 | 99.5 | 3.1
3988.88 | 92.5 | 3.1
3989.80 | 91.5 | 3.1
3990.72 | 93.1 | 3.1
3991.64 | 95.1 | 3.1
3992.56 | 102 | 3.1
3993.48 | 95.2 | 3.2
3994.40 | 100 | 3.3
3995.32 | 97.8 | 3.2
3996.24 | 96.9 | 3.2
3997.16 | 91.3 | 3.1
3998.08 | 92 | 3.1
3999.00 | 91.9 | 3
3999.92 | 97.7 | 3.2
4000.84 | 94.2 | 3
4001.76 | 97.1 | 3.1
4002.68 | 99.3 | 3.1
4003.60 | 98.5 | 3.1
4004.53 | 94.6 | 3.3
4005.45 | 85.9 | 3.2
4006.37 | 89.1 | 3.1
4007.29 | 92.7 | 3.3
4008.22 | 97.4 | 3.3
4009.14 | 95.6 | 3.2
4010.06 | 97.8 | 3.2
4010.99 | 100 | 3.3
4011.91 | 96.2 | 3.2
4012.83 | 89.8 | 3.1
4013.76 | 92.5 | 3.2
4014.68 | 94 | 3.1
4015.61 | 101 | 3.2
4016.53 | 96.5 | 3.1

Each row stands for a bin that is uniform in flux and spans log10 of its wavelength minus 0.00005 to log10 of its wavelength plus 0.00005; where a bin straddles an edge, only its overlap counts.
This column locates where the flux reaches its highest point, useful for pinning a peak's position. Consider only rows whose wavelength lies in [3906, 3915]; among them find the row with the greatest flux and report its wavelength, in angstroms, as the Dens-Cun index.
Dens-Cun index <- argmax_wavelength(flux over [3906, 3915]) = 3912.47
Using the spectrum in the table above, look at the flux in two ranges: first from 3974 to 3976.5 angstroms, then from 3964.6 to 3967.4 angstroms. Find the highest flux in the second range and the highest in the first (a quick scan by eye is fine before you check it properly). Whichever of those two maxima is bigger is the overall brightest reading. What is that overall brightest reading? 77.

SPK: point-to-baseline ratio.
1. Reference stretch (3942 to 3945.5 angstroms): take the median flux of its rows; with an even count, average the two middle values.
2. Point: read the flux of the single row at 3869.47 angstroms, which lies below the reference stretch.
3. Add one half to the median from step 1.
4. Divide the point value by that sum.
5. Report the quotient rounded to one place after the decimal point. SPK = 1.2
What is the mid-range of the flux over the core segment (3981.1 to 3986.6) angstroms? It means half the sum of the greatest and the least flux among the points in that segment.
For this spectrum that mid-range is 94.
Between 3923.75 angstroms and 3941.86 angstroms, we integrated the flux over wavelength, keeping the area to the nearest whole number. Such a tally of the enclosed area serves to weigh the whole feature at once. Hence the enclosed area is 896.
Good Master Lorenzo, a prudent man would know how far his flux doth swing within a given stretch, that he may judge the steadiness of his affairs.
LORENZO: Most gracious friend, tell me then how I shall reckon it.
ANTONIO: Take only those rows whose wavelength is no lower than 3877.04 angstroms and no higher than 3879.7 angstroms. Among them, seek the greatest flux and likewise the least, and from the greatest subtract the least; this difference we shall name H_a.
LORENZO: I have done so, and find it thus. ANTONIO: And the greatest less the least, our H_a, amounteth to 13.2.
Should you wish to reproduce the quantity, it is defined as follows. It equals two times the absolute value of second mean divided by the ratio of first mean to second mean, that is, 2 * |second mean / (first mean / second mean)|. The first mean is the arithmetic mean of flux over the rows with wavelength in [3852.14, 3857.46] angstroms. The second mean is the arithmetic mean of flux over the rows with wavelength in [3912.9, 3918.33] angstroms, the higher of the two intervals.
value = 172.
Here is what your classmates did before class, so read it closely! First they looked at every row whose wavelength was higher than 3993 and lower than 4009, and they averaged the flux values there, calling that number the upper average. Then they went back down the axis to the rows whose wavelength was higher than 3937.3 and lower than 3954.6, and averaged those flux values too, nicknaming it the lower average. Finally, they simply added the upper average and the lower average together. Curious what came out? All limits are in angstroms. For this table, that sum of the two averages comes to 173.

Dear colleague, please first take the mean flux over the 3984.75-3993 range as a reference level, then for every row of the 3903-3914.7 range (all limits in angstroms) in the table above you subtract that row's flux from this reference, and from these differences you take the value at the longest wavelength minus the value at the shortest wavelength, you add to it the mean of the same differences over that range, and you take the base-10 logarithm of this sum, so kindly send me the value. 0.1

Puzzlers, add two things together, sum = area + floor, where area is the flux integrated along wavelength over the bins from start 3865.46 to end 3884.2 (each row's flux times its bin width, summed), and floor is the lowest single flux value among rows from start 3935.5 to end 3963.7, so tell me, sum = 1581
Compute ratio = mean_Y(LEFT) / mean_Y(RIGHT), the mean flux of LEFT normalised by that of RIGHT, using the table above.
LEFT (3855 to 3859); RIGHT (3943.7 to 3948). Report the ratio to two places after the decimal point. 0.99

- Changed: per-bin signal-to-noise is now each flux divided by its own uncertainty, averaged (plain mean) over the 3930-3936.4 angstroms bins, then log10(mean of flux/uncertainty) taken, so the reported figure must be 1.06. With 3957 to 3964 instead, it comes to 1.43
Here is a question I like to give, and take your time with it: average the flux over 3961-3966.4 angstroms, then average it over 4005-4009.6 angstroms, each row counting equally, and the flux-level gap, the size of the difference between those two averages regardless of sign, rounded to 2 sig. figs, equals 32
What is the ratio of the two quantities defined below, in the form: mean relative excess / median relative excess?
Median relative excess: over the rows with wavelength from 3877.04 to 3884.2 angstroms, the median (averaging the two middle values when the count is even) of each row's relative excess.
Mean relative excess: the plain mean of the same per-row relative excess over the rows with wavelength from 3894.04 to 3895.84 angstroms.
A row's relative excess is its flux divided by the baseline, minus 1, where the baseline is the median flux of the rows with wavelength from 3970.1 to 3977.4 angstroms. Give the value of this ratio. 0.7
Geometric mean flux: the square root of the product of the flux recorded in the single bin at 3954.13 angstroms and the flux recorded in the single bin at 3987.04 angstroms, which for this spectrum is 88.2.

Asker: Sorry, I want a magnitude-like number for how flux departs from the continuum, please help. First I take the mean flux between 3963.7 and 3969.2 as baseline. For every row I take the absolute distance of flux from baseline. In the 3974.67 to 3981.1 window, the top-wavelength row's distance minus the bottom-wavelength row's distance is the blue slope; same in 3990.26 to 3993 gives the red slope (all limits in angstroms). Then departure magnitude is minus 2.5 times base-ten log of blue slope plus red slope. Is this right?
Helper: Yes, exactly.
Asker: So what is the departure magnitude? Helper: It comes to -3.6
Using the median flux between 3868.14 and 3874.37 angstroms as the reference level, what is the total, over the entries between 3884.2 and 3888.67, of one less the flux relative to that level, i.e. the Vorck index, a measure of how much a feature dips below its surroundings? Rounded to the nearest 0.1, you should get 1.0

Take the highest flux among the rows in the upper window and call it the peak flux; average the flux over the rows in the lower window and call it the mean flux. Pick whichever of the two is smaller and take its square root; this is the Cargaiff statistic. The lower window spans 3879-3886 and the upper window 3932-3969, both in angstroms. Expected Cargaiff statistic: 9.07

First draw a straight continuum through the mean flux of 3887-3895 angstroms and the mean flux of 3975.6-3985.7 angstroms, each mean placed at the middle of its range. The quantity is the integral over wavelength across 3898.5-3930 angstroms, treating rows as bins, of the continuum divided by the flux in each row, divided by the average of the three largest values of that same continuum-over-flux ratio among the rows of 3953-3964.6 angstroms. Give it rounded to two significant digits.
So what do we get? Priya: 22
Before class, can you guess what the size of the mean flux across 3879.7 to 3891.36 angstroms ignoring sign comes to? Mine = 71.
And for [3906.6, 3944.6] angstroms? 67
